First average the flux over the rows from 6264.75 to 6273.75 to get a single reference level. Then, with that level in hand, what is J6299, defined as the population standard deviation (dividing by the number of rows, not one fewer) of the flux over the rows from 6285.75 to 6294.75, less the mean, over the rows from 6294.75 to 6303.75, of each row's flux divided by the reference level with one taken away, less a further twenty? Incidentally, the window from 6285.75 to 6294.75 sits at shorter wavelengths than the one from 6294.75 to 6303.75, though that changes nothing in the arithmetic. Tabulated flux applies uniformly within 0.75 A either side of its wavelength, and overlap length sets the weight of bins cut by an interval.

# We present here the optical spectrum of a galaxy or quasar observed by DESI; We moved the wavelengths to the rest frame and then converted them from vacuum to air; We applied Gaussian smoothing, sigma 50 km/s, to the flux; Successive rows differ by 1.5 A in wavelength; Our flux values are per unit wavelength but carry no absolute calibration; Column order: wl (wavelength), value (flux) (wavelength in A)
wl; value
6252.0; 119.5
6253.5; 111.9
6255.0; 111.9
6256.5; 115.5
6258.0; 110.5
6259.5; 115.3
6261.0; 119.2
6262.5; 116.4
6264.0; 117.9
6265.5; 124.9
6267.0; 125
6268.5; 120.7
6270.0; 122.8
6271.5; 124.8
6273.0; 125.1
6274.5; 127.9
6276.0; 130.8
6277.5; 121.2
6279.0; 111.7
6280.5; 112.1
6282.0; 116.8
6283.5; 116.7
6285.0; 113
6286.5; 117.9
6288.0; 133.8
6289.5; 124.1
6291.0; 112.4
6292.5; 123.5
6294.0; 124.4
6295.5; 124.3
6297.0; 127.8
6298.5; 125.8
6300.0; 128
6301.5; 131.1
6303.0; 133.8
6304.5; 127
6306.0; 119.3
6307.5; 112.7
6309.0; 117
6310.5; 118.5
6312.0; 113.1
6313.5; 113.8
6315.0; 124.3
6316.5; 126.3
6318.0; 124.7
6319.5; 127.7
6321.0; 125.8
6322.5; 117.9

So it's -13.5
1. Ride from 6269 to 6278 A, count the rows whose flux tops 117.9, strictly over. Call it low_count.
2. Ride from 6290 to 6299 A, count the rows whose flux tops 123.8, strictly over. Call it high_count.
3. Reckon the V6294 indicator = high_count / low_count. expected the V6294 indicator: 0.7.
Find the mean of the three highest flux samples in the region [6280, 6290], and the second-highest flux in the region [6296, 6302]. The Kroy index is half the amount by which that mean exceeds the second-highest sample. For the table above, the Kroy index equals -1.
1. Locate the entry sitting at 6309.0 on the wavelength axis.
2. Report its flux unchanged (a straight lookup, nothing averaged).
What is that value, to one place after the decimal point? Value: 117.0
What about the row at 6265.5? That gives 124.9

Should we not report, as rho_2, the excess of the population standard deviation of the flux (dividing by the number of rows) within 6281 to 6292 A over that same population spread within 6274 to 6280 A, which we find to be 0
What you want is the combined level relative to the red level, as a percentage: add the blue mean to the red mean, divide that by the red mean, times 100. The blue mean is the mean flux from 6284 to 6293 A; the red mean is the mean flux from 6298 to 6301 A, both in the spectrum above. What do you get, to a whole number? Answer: 195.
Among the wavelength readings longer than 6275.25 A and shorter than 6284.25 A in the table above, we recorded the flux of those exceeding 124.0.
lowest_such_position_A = 6276.0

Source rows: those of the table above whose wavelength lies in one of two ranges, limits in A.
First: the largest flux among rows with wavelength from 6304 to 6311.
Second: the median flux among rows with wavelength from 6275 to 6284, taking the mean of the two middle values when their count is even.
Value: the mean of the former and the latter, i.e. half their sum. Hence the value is 122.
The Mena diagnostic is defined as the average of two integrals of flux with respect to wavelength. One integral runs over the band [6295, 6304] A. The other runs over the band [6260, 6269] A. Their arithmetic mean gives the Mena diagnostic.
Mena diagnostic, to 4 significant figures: 1121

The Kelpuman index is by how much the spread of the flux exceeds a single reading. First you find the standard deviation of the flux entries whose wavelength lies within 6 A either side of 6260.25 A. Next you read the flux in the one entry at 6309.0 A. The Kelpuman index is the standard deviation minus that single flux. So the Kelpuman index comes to -113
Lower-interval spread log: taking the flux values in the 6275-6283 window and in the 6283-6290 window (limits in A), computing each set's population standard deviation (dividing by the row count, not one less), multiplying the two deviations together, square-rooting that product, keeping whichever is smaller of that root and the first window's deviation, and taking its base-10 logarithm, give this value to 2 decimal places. 0.85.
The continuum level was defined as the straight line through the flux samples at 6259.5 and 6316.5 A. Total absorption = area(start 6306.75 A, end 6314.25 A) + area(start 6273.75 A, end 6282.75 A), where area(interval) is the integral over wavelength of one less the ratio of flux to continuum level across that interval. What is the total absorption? 0.5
